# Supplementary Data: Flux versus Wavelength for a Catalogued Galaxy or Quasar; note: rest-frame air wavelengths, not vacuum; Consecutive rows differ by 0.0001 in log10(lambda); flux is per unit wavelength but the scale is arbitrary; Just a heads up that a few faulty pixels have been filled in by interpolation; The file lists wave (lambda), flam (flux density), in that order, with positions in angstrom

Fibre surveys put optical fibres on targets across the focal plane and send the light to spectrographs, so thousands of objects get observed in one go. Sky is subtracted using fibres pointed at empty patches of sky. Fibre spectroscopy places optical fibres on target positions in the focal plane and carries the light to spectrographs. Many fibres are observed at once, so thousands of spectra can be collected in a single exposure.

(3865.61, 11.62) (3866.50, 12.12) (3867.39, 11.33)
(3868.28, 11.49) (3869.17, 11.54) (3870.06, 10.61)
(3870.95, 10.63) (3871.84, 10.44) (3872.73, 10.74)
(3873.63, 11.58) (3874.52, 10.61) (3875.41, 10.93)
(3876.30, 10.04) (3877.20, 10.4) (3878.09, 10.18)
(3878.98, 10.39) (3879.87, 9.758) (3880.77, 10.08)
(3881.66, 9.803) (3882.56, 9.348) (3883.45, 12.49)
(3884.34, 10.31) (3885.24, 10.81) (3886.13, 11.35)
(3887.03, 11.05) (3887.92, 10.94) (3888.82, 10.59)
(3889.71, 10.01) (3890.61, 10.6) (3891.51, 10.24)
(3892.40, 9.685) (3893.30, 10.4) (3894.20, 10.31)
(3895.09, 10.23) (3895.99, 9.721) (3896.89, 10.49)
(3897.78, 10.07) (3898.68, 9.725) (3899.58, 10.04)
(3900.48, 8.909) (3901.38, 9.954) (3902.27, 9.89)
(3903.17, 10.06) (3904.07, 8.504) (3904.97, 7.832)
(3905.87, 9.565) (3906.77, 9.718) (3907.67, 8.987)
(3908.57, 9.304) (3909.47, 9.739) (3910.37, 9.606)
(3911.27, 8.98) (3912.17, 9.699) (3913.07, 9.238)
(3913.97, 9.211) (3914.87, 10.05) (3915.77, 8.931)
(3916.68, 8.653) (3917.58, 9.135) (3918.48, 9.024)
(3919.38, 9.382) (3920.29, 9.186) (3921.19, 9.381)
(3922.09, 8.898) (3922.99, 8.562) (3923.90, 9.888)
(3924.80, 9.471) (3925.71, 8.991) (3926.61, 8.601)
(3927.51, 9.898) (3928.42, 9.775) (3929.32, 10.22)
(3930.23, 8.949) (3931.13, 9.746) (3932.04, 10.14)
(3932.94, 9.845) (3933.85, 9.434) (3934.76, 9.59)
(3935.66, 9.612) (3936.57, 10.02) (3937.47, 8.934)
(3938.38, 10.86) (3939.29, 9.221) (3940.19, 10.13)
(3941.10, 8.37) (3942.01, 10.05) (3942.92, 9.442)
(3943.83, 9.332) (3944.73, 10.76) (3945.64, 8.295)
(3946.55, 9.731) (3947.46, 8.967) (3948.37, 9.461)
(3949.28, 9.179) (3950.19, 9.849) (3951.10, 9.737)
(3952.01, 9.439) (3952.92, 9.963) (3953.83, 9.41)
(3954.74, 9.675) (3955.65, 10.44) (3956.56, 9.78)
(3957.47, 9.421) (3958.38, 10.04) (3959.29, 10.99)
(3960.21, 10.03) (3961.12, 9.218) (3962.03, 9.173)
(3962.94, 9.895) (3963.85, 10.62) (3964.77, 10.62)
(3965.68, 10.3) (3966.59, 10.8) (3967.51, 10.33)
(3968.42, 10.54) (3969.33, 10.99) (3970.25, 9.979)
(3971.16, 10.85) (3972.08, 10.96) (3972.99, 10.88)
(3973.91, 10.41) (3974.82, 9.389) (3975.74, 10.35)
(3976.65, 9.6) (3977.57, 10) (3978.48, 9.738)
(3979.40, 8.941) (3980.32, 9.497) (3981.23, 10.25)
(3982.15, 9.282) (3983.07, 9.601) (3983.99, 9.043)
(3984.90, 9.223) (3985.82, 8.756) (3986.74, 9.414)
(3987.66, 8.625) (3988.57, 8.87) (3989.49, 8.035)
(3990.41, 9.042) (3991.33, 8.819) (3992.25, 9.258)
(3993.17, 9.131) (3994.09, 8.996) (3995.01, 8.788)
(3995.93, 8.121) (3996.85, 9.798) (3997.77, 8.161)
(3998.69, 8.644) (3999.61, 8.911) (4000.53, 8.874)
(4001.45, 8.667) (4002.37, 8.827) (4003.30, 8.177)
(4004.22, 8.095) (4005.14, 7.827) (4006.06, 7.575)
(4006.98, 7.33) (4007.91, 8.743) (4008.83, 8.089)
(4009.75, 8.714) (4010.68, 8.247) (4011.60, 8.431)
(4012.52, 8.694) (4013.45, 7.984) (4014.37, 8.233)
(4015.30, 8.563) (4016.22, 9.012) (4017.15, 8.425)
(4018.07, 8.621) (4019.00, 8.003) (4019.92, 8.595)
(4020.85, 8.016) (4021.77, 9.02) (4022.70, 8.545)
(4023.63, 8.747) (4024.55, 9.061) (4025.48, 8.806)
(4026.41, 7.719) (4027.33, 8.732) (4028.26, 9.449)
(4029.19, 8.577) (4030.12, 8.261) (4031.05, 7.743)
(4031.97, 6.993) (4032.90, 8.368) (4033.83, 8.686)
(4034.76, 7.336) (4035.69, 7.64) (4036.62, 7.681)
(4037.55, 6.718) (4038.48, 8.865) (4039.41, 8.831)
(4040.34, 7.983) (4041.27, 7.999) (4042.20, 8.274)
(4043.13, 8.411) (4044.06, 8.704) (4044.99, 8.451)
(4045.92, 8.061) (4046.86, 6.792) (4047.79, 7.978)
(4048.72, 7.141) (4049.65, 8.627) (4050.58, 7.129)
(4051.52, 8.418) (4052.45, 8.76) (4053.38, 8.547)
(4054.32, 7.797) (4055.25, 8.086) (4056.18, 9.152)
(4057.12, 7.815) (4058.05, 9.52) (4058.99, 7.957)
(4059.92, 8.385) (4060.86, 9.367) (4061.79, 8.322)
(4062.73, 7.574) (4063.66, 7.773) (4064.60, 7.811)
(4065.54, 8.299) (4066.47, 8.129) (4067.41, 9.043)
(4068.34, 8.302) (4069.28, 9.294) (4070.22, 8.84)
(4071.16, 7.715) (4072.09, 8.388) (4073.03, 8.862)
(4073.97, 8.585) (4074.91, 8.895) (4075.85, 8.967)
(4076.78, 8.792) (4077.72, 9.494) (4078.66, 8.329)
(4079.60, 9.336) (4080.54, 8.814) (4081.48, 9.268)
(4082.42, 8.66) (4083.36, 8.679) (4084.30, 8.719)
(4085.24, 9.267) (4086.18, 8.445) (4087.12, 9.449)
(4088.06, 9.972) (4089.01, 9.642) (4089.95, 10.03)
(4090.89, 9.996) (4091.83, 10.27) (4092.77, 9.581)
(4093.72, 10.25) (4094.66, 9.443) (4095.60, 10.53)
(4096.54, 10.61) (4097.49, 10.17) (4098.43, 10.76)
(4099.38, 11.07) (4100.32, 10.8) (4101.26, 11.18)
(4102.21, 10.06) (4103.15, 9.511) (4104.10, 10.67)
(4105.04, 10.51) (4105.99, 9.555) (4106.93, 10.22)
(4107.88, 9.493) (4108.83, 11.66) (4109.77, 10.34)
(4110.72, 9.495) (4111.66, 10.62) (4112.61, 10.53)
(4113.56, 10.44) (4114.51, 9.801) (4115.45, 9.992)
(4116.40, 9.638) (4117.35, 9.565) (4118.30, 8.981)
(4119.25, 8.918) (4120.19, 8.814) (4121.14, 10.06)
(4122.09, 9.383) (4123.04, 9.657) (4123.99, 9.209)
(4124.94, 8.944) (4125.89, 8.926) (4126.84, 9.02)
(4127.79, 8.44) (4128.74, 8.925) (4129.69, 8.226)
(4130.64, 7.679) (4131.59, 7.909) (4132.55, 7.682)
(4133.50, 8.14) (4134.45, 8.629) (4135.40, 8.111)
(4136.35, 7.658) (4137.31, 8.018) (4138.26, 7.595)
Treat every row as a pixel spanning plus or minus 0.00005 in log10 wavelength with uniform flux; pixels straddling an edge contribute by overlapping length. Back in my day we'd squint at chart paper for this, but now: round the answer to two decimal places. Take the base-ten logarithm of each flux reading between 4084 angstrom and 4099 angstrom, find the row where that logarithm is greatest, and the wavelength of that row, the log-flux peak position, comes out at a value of 4098.43 angstrom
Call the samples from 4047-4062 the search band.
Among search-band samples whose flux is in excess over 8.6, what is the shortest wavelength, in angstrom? 4049.65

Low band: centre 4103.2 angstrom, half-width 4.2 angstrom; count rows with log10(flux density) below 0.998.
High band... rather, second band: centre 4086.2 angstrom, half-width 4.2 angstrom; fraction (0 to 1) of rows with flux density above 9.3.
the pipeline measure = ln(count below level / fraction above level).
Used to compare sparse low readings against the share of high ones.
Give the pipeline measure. 1.50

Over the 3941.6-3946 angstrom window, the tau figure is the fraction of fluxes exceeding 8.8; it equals 0.80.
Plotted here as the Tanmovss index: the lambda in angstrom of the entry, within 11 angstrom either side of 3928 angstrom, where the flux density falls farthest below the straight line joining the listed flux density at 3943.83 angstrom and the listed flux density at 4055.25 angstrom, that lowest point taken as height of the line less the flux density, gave 3922.99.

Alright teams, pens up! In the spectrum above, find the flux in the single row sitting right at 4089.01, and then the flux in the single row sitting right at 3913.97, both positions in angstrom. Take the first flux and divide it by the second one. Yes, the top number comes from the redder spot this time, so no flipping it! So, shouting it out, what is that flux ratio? 1.05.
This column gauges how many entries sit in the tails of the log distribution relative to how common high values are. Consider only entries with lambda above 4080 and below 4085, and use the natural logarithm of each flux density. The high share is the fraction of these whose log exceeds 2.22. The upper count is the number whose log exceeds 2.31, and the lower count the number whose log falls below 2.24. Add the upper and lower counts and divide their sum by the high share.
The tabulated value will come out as 25.0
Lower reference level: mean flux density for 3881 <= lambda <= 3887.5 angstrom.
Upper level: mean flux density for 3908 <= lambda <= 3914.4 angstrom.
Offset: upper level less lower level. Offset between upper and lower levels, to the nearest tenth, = -1.3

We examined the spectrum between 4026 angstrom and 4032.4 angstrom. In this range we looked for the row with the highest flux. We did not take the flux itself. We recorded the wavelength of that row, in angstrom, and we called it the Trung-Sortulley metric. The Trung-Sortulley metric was 4028.26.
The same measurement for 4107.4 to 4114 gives 4108.83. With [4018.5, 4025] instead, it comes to 4024.55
